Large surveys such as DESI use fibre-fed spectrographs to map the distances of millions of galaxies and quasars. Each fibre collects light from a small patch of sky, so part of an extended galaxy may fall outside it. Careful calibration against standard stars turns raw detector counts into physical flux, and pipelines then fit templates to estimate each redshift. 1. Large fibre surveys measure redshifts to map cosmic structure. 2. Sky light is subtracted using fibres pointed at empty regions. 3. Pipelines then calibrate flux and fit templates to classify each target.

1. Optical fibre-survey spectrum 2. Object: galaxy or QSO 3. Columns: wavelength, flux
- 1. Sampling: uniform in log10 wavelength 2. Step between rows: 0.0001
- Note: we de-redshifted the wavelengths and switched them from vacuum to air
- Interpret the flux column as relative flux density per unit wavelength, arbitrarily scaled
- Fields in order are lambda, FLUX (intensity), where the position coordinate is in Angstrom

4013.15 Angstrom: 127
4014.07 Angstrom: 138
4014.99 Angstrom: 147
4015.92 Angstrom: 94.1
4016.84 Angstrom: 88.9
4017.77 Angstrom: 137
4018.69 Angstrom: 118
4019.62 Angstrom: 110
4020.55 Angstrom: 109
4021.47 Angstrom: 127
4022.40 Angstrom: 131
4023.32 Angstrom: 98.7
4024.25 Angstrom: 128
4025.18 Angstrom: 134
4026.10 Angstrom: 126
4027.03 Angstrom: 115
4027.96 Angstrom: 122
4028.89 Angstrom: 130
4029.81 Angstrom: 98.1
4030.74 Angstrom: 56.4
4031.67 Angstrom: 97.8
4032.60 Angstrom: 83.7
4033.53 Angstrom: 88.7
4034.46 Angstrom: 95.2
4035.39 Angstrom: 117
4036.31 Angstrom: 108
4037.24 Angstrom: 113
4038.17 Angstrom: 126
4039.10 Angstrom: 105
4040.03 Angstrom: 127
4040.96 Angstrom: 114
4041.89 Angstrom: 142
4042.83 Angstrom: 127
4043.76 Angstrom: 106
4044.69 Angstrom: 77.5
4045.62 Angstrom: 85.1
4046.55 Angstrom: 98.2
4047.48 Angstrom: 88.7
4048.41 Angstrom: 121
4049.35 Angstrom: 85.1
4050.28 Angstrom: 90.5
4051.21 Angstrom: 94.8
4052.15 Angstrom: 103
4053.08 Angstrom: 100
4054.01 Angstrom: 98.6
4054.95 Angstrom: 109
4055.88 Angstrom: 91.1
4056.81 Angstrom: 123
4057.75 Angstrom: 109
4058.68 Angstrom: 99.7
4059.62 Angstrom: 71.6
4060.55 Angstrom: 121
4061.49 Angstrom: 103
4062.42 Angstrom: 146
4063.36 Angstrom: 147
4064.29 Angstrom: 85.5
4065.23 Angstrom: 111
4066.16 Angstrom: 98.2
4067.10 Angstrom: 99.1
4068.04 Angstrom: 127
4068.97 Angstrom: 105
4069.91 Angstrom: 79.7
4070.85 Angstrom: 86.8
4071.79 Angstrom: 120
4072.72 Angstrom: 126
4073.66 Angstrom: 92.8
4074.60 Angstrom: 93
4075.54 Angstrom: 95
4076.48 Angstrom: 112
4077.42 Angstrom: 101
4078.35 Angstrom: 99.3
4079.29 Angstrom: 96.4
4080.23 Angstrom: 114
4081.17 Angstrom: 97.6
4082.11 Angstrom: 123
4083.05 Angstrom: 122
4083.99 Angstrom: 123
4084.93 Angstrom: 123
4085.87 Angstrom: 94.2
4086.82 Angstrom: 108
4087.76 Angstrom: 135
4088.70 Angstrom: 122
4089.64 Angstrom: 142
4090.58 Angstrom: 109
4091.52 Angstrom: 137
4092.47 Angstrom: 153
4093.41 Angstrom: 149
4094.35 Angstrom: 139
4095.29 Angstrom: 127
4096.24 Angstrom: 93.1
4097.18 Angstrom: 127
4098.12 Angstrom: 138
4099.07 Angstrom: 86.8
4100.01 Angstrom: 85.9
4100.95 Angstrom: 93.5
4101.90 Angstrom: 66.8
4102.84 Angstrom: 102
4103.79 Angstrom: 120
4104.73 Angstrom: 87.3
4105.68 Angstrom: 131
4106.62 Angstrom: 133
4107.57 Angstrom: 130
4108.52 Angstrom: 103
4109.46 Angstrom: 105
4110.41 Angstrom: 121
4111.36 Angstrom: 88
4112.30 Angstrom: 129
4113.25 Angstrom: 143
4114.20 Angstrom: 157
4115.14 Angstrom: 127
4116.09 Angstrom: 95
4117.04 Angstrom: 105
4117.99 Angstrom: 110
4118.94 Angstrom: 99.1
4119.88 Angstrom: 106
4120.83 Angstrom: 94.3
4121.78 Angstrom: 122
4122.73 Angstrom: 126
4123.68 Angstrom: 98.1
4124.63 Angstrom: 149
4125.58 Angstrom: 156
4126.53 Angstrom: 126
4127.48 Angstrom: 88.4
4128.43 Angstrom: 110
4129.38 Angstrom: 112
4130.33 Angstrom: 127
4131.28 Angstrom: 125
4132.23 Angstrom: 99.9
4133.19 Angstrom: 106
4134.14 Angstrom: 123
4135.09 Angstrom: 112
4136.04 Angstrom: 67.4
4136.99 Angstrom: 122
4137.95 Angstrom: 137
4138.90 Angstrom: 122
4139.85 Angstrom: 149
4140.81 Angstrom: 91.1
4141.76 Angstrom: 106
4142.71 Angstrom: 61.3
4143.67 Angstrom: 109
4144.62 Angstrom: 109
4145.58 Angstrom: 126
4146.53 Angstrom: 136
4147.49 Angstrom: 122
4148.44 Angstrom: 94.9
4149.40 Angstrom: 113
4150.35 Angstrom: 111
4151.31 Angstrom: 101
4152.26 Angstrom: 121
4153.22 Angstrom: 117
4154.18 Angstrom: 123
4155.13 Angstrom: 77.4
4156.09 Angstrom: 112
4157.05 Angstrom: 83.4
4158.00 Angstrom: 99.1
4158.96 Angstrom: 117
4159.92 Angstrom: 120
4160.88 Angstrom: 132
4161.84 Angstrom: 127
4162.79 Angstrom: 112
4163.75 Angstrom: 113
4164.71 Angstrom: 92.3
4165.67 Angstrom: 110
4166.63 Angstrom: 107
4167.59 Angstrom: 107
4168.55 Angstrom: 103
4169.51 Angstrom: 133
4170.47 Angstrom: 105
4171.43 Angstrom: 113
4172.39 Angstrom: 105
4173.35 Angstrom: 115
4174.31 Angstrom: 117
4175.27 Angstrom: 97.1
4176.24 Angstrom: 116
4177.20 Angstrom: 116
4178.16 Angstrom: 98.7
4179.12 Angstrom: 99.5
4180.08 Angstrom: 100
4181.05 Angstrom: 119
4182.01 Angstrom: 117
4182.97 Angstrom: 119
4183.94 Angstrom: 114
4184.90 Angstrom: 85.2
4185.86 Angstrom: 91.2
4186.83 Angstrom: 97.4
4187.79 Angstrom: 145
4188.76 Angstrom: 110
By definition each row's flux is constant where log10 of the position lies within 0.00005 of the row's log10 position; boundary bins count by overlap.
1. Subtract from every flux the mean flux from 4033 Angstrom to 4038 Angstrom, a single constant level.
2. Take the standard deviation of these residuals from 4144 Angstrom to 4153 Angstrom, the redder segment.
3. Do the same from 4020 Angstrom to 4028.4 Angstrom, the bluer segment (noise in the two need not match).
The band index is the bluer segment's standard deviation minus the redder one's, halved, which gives -0.6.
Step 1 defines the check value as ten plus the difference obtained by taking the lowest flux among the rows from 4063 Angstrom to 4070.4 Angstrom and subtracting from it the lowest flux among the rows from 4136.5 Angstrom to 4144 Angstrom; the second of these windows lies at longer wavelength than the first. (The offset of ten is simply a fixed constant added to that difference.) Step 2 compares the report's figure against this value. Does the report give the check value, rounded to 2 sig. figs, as 28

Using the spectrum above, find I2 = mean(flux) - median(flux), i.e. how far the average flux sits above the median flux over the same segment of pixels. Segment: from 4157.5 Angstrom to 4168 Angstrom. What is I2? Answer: 0.4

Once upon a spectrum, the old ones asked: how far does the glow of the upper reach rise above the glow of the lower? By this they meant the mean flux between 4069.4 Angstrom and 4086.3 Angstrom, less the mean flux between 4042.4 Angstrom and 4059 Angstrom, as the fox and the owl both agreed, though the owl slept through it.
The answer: 5.1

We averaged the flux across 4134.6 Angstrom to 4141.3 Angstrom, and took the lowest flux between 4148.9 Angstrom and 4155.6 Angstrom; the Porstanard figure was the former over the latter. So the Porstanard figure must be 1.48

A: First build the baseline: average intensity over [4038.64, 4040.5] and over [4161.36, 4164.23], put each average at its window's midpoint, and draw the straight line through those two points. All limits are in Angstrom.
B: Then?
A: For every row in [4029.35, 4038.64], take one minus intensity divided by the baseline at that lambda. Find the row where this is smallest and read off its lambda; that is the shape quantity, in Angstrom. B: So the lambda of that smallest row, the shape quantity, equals 4038.17 Angstrom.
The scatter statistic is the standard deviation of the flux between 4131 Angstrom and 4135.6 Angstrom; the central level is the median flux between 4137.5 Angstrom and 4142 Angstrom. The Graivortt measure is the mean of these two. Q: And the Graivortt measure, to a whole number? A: 66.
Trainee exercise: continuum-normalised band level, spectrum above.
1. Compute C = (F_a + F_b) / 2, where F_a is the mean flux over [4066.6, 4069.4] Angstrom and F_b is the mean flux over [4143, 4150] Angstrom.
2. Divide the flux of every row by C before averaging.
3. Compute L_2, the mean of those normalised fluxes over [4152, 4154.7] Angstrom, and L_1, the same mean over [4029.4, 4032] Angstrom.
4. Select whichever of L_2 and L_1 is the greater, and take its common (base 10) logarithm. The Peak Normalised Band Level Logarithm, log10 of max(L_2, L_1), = 0.03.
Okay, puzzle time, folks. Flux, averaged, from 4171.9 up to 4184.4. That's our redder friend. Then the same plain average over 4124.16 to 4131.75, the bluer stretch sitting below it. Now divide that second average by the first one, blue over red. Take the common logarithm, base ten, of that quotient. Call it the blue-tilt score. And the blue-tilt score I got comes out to 0.05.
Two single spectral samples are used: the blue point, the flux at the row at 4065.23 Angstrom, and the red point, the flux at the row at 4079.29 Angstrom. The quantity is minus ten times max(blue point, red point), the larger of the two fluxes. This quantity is -1110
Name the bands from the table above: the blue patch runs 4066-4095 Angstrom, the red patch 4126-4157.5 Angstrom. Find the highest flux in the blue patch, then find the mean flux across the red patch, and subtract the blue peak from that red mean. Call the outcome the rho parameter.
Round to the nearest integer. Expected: -43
